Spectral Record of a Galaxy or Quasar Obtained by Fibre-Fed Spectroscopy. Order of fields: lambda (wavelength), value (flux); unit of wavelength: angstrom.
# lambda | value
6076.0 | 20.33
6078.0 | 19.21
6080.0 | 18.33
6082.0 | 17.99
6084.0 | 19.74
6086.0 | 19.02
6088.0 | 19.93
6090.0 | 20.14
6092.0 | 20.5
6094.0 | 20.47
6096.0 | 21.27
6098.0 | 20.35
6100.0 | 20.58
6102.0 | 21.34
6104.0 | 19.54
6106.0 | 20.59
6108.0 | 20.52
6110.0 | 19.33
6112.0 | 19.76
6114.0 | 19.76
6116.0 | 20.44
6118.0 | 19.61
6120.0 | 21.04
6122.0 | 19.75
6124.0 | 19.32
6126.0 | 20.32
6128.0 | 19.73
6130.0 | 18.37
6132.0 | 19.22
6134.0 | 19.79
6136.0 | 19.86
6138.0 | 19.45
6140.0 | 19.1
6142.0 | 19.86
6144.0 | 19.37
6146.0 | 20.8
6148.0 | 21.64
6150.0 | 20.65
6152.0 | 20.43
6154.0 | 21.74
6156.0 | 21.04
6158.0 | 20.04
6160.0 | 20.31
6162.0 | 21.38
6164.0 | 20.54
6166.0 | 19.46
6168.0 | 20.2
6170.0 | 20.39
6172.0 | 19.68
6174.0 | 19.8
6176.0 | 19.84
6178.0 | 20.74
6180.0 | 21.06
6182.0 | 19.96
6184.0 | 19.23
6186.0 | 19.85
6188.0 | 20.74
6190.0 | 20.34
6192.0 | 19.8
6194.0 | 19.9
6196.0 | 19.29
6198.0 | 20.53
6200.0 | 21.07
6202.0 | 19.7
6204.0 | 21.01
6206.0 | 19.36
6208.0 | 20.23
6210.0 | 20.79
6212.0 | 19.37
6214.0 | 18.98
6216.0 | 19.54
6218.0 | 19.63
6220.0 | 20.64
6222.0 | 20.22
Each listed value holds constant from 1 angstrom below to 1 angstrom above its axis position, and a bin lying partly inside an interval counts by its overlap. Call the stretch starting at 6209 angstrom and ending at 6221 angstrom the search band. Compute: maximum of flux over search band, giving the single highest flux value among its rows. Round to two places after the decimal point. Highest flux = 20.79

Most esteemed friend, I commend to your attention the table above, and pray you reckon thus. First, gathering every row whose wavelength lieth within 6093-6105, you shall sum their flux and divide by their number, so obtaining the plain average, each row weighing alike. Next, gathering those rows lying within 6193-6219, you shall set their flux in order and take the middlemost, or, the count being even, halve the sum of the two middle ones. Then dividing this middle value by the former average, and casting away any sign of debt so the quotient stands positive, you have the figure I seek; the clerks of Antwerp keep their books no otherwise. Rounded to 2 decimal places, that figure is 0.96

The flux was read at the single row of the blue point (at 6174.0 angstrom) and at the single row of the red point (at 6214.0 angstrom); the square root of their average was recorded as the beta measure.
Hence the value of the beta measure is 4.40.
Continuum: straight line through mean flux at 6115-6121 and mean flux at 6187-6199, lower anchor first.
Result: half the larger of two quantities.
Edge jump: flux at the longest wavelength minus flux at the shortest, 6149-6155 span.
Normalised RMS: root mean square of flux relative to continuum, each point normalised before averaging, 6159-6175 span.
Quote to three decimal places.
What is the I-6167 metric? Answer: 0.545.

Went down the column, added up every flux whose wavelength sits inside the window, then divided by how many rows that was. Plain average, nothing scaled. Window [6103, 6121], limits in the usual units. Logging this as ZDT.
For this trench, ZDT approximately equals 20.1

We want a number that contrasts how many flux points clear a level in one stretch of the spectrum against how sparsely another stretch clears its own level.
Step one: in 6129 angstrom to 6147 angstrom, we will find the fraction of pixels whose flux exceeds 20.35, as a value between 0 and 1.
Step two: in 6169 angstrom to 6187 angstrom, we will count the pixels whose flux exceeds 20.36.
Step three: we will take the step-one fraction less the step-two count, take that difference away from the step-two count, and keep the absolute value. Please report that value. 5.9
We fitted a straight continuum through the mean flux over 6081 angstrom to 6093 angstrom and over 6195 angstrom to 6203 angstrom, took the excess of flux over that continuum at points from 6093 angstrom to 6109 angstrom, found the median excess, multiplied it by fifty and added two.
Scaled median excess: 47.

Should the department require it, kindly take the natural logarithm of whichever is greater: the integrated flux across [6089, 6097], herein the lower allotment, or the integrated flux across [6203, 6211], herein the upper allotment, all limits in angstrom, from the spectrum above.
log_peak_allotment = 5.10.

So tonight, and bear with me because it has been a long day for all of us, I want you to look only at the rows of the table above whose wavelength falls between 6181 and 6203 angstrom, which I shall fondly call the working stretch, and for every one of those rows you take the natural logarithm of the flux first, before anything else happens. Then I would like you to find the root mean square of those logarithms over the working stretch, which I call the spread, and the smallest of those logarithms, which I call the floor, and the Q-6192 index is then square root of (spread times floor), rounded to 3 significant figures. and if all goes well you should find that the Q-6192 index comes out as 2.98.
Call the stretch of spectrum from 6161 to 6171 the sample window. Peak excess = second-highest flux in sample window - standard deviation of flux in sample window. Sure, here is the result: 19.9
